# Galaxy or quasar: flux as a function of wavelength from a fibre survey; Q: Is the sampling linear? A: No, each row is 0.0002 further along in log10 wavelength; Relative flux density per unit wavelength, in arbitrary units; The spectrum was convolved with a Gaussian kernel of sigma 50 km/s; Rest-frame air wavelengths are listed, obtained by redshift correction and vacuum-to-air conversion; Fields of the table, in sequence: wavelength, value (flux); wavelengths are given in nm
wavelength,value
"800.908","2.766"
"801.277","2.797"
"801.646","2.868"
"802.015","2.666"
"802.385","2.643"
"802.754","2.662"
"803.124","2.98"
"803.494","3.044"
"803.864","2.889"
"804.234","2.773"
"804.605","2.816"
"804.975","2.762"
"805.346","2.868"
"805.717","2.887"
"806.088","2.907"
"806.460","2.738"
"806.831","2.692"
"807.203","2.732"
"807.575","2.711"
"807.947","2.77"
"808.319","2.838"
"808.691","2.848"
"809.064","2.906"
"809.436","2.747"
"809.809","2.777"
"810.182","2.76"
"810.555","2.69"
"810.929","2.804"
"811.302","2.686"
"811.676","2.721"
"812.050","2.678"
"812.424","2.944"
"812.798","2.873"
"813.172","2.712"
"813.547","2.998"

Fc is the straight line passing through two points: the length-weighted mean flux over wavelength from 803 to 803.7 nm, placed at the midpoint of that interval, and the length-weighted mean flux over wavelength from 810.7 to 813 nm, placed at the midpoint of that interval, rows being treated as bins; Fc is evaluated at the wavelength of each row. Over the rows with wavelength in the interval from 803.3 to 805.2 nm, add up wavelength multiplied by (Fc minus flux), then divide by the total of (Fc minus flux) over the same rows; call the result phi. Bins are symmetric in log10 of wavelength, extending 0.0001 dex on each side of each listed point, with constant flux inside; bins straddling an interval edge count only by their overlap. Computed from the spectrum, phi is 804.54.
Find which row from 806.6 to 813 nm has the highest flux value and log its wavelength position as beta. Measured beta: 812.424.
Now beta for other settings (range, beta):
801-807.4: 803.494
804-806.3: 806.088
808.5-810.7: 809.064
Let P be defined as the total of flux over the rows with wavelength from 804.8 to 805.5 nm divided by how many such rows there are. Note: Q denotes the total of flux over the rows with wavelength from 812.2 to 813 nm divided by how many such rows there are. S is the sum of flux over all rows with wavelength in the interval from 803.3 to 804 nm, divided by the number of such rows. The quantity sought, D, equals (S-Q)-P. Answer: -2.76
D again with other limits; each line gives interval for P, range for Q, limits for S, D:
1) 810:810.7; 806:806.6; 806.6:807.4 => -2.84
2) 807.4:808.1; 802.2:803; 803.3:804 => -2.43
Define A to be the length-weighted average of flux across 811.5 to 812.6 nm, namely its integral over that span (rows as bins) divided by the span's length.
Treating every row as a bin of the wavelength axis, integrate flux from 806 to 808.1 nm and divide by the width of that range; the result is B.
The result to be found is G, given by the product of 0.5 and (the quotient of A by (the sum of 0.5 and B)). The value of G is 0.428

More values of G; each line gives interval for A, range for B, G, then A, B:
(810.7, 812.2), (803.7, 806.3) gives 0.407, 2.72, 2.84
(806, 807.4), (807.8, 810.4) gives 0.417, 2.76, 2.81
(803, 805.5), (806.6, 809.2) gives 0.438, 2.87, 2.78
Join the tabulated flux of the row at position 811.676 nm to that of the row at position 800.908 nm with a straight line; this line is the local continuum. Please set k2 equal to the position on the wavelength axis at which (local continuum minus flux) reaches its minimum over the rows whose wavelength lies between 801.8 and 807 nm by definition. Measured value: 803.494 nm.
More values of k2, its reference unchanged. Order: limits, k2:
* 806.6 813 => 812.424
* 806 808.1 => 806.088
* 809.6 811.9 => 810.929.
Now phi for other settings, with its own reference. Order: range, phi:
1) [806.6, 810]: 807.70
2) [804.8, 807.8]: 806.43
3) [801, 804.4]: 802.44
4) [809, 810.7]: 810.20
